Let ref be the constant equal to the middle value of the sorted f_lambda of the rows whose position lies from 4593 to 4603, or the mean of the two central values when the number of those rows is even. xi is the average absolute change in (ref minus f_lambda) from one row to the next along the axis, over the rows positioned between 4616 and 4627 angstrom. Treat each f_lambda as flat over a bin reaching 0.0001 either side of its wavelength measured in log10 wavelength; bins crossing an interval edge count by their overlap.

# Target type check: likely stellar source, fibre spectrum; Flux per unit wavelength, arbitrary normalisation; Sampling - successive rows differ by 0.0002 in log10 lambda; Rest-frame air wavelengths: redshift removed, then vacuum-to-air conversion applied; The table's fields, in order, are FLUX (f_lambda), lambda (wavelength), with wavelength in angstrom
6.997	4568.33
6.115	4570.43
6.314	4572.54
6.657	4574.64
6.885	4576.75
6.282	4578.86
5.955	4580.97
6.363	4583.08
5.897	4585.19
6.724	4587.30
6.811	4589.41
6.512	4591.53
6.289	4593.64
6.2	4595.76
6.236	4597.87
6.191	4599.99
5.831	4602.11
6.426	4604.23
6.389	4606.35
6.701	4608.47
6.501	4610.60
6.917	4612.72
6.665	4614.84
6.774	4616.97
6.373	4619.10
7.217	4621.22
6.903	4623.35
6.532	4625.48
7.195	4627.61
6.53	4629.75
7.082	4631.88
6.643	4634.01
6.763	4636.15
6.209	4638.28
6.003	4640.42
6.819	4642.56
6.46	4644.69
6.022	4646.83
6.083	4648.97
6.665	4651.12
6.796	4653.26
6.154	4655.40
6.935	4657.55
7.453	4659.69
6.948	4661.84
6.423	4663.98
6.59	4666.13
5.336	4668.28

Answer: 0.48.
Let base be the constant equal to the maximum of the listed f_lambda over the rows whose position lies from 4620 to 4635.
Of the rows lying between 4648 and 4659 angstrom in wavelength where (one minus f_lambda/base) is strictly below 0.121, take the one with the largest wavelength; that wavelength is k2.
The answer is 4657.55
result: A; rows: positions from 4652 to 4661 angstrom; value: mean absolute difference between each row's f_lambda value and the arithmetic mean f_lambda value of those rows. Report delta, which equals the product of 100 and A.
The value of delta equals 36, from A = 0.36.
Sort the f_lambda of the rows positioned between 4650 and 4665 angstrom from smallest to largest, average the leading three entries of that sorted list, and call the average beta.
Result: 6.4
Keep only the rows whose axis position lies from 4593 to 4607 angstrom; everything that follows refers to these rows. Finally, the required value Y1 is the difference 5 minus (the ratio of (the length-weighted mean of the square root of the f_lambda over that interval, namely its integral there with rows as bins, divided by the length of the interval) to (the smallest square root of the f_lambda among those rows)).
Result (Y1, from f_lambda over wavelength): 3.97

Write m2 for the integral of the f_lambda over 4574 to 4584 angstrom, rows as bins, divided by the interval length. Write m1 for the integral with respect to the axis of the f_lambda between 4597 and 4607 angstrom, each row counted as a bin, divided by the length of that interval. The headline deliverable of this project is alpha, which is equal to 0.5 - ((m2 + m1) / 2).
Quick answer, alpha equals -5.81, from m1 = 6.2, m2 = 6.42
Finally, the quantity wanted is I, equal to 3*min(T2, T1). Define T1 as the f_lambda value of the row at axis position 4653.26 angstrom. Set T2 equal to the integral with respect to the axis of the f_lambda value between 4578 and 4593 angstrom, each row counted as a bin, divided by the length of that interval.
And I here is 19.1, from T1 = 6.796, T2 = 6.36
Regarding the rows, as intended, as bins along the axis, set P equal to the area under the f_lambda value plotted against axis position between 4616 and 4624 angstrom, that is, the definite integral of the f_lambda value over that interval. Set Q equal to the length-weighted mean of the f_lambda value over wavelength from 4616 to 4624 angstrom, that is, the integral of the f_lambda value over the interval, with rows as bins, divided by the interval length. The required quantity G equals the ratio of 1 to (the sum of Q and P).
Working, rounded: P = 55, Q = 6.82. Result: 0.0163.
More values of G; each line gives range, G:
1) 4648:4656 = 0.0172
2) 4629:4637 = 0.0164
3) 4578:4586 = 0.0181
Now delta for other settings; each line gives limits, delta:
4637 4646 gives 27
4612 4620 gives 16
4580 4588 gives 31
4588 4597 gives 21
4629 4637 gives 17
